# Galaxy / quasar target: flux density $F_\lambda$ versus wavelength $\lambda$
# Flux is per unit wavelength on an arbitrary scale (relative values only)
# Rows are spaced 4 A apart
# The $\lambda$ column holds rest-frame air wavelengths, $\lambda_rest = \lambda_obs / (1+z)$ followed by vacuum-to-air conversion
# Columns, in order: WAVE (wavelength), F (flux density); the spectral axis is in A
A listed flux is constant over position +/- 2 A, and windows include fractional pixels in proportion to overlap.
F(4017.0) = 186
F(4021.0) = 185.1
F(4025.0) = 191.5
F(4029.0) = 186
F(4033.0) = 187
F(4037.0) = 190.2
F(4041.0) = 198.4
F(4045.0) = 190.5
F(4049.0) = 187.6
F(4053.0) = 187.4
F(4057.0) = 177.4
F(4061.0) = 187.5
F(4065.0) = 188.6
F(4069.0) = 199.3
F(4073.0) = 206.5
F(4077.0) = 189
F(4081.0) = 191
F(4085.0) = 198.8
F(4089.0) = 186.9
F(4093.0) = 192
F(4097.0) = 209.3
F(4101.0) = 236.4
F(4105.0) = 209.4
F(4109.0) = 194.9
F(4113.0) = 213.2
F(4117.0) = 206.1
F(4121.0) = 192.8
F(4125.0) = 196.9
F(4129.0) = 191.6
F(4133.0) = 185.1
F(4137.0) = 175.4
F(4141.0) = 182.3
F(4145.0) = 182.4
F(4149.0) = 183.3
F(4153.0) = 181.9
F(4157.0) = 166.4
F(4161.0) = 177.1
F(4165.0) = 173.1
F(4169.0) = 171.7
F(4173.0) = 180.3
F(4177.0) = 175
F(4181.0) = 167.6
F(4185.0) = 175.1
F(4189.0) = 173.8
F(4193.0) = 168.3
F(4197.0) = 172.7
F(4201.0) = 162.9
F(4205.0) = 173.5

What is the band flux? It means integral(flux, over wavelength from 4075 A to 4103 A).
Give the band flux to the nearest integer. 5614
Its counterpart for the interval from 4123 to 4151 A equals 5188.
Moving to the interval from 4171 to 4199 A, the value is 4851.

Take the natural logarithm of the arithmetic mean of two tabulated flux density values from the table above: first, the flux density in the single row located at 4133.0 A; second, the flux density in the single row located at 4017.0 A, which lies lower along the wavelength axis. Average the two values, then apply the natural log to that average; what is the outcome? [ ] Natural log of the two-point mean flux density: 5.223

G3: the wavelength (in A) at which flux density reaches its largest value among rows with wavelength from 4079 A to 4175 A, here 4101.0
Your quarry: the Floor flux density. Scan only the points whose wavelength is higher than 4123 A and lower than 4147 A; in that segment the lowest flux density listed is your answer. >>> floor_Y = 175.4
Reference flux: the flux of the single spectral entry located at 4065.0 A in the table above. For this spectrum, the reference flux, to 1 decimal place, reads 188.6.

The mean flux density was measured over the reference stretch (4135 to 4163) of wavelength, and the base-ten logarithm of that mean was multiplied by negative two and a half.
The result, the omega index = -5.63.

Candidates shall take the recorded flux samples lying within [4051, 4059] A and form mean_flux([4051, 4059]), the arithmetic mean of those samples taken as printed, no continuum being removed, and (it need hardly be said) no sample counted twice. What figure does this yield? 182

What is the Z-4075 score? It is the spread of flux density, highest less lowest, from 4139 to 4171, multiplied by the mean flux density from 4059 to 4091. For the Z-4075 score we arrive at 3269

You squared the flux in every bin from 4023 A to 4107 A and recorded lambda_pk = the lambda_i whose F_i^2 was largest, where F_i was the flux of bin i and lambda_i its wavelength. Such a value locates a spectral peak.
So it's 4101.0 A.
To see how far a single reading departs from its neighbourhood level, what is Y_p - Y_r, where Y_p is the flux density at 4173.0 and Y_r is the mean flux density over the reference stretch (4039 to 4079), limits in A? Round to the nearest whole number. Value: -11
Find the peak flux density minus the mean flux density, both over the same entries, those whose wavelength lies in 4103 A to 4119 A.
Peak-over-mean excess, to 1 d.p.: 7.3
